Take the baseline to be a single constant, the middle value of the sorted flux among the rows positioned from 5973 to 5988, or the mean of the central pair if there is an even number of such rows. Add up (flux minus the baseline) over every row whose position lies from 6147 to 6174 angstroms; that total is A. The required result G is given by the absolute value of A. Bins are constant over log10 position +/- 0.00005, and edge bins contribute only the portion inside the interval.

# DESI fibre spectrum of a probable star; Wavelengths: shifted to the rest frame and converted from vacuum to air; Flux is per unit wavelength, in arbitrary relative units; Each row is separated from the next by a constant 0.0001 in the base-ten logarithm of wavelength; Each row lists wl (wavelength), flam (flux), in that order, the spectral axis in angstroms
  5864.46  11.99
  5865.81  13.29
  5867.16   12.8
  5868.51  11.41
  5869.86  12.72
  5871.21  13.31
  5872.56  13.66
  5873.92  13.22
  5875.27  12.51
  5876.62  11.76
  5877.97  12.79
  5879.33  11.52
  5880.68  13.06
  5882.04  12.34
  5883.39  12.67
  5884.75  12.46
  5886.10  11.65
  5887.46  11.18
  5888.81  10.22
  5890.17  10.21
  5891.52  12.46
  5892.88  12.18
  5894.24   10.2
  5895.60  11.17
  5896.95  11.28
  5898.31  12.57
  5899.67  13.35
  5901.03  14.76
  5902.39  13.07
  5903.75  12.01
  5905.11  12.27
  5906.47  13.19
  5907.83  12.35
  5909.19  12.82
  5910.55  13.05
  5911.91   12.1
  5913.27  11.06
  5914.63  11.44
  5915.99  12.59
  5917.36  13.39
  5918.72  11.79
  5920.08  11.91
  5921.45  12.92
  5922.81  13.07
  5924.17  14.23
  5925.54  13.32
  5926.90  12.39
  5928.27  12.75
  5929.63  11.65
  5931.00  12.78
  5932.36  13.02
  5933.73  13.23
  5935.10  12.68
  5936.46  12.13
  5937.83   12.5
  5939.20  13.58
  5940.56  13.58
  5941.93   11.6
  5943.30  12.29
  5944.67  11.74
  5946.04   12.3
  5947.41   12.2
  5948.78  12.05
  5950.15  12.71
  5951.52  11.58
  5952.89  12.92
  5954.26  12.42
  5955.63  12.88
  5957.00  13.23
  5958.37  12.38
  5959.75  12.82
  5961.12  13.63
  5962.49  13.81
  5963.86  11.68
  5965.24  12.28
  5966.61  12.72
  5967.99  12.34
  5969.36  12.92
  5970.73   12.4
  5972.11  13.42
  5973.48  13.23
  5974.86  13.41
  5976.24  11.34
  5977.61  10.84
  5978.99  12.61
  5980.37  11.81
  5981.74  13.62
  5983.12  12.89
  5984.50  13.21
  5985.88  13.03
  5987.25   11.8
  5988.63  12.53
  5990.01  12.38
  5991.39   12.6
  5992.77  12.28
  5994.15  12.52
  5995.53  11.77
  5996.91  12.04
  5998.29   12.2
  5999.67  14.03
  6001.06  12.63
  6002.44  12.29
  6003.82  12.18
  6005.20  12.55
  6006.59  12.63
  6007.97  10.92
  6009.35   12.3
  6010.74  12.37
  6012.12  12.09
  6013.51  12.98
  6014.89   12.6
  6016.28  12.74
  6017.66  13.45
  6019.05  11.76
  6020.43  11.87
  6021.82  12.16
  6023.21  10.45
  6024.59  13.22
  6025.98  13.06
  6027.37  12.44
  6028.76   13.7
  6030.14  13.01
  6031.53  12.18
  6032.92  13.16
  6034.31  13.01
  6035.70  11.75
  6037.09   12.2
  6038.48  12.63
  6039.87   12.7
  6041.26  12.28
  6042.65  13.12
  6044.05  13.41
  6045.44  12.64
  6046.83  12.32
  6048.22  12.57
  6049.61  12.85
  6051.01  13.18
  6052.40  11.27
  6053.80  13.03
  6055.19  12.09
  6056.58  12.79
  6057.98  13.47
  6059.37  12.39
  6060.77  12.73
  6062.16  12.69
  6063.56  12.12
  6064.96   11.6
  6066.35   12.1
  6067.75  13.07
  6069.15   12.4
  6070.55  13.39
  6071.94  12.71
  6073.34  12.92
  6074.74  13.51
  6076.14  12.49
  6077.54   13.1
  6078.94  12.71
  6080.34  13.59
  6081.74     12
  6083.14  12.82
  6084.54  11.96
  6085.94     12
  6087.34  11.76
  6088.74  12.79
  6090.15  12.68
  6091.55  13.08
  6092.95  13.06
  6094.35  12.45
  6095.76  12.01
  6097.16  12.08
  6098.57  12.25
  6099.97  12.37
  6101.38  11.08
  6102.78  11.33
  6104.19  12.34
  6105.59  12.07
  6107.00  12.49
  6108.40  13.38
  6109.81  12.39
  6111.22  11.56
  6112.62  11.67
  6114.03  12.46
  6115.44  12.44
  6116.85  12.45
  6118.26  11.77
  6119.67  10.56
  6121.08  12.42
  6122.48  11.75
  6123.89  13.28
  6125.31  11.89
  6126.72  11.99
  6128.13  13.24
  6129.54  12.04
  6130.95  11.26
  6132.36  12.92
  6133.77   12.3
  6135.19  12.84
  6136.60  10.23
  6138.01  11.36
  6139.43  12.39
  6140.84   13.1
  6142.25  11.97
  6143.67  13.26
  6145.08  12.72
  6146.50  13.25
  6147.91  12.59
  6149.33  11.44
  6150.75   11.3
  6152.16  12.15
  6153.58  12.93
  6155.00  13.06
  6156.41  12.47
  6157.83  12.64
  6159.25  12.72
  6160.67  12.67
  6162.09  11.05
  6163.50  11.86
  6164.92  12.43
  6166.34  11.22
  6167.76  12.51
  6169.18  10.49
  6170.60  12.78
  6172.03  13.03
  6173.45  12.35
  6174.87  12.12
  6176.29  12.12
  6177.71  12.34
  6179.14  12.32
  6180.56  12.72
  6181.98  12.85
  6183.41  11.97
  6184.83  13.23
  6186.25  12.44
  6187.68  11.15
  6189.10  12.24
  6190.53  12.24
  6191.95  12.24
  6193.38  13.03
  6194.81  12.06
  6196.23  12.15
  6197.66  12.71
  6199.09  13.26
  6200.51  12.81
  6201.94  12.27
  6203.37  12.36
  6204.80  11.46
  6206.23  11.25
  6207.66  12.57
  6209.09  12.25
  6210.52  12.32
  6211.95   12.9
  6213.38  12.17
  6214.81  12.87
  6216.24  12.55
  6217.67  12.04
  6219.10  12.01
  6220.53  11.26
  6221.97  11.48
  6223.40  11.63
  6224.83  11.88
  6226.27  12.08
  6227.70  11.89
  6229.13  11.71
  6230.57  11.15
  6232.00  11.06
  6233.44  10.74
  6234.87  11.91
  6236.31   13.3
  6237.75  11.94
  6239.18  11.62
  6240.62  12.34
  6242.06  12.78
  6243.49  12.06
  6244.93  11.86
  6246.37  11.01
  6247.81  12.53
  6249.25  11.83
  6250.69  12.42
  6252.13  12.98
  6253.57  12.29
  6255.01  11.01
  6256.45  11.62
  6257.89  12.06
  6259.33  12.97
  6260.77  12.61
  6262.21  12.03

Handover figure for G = 13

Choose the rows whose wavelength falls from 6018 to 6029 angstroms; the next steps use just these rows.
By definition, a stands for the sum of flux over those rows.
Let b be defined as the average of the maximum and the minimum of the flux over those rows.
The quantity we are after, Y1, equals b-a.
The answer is -86.6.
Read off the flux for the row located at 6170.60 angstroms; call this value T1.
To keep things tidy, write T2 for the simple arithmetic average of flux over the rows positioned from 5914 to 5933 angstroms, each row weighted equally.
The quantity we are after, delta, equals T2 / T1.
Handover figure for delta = 0.99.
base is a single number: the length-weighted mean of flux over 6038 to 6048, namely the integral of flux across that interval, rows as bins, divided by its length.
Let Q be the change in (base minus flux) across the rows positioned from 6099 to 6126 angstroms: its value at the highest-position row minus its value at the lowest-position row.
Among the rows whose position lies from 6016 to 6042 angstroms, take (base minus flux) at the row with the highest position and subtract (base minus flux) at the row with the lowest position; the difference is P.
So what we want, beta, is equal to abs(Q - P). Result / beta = 0.0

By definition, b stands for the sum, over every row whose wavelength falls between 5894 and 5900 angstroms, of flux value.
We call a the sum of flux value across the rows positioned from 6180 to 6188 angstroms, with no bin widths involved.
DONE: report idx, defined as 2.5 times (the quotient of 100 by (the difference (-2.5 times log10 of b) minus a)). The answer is -3.2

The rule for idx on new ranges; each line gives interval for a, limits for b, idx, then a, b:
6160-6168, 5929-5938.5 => -3.3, 72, 88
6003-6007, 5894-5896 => -6.1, 37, 21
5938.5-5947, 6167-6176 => -3.1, 75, 73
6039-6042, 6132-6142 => -8.4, 25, 85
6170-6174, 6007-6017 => -5.8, 38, 86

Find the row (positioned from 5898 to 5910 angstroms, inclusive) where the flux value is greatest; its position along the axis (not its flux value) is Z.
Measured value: 5901.03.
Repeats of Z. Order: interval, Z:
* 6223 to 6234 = 6226.27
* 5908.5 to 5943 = 5924.17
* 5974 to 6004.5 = 5999.67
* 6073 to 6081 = 6080.34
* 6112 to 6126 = 6123.89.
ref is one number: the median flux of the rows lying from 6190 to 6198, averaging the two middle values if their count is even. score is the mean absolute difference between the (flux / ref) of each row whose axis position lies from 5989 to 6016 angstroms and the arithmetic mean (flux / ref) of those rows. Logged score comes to 0.030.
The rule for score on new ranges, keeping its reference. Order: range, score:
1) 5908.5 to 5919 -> 0.056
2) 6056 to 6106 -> 0.039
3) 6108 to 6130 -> 0.045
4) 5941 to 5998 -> 0.043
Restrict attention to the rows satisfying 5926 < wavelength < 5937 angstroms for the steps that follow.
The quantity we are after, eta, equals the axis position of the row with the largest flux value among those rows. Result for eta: 5933.73 angstroms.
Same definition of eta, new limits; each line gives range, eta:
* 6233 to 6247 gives 6236.31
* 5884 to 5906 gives 5901.03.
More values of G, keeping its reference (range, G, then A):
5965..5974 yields 1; -1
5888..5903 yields 10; -10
